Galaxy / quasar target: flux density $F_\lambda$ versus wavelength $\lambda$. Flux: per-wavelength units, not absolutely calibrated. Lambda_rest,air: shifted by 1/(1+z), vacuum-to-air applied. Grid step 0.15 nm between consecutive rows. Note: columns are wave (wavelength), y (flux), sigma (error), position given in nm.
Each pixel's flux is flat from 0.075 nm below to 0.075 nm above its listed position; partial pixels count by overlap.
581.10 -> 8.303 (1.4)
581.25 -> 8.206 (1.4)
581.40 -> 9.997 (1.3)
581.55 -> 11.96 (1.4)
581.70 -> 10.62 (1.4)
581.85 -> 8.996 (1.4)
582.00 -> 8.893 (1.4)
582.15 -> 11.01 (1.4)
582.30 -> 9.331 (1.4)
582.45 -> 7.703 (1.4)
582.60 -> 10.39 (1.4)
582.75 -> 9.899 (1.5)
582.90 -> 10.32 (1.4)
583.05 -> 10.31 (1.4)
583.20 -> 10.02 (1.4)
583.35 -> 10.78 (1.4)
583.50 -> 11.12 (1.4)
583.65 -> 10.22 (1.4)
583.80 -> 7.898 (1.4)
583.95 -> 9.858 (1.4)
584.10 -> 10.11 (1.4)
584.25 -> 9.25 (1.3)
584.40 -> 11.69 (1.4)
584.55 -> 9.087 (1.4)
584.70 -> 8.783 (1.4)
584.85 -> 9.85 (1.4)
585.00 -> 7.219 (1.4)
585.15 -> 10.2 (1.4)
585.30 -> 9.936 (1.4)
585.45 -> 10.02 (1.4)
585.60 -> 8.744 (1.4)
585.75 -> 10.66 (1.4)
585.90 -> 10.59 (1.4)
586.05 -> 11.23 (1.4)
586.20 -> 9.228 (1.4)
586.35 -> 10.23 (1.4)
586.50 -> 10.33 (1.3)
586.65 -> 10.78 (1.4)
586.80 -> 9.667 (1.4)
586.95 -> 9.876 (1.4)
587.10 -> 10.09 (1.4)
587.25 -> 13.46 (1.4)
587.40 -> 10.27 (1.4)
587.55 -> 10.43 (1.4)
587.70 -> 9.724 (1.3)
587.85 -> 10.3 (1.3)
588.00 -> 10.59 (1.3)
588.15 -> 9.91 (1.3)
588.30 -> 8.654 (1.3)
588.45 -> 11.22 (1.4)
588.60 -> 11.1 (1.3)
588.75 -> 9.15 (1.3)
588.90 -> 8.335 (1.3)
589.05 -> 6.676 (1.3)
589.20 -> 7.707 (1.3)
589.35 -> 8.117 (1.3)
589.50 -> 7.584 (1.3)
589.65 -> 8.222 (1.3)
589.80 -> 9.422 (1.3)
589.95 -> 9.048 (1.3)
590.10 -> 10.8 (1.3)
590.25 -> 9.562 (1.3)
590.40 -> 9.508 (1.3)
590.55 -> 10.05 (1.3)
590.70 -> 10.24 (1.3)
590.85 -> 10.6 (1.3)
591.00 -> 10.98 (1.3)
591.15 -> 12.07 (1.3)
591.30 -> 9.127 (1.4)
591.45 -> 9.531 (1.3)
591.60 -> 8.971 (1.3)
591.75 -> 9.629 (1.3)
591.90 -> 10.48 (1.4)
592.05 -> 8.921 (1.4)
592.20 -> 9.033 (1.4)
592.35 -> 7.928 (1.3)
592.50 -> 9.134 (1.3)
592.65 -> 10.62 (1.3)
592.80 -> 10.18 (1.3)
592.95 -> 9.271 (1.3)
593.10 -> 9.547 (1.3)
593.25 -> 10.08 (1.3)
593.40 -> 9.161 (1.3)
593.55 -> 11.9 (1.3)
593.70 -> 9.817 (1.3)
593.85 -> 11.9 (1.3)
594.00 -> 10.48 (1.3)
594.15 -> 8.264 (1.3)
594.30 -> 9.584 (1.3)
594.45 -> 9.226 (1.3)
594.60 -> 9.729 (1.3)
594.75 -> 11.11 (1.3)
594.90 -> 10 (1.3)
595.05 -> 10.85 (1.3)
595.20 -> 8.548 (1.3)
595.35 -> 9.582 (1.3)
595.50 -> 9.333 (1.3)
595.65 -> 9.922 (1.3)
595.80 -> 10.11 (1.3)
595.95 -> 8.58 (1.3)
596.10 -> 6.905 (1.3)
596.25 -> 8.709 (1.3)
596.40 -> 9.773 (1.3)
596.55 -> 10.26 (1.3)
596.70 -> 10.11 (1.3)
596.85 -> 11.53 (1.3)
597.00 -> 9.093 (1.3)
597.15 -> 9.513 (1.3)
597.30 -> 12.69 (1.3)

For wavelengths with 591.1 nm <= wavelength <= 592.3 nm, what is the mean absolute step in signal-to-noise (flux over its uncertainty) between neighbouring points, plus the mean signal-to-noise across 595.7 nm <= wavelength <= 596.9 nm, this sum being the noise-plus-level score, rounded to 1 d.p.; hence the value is 8.1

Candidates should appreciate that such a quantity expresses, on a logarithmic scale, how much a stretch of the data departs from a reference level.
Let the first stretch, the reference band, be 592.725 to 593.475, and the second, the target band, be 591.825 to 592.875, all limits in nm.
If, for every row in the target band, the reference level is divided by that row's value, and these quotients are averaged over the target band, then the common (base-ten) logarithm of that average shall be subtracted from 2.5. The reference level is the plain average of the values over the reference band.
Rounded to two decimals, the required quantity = 2.49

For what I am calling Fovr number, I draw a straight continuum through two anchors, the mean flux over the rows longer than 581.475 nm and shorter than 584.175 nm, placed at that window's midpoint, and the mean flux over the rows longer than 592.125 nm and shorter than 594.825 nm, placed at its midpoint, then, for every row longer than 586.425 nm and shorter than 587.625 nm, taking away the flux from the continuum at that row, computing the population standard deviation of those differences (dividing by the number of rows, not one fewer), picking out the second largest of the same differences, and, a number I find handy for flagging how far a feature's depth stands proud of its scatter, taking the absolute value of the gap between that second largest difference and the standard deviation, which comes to 1.08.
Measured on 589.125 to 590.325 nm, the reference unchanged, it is 1.14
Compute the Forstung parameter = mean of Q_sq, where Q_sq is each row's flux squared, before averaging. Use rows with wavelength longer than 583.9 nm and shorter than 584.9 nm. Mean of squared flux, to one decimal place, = 96.9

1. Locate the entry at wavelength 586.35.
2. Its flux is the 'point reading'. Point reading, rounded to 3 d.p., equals 10.230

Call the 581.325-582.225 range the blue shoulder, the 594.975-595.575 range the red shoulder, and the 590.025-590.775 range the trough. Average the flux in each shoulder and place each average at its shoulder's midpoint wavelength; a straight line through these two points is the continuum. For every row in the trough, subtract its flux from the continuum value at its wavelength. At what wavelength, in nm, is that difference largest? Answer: 590.40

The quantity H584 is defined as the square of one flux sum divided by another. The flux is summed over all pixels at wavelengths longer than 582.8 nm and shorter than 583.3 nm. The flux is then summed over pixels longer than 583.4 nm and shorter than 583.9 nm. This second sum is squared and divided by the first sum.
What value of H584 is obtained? 28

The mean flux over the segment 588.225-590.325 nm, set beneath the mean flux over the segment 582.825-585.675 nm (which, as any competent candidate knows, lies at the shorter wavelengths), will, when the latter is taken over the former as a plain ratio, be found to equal 1.09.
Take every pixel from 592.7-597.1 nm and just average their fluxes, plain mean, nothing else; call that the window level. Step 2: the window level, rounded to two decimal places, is 9.78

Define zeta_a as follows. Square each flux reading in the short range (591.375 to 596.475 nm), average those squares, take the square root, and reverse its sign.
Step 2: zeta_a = -9.7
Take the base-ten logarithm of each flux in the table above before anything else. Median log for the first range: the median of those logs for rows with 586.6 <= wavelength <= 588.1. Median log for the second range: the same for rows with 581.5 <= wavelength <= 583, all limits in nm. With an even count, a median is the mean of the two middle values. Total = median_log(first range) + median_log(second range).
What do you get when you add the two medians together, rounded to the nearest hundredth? 2.02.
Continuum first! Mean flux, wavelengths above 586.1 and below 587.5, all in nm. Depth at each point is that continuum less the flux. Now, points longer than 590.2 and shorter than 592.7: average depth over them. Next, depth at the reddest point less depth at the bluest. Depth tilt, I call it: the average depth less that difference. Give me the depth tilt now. 1.7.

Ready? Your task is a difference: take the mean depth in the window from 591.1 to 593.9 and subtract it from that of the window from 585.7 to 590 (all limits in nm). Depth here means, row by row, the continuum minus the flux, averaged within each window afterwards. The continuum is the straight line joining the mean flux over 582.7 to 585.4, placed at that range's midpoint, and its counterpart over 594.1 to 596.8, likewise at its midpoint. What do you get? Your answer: 0.2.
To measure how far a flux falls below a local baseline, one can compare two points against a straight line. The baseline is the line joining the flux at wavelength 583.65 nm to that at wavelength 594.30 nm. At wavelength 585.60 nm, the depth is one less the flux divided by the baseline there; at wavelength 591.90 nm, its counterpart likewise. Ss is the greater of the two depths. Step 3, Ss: 0.13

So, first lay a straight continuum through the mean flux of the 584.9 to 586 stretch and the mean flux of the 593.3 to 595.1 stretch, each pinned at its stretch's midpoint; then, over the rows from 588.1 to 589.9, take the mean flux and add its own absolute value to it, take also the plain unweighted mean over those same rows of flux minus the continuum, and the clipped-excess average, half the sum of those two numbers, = 8.3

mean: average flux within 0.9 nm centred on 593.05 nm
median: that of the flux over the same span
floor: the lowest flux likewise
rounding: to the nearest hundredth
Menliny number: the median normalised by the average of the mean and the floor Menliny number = 1.03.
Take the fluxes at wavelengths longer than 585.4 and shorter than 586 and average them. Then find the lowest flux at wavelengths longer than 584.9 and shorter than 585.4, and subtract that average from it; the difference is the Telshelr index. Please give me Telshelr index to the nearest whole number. -3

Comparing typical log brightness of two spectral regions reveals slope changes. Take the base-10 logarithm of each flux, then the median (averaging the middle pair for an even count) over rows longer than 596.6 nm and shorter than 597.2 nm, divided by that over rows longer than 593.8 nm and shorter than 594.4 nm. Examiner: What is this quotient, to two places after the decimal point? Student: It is 0.99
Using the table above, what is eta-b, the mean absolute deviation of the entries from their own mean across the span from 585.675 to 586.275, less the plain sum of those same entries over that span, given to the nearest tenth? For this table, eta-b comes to -41.1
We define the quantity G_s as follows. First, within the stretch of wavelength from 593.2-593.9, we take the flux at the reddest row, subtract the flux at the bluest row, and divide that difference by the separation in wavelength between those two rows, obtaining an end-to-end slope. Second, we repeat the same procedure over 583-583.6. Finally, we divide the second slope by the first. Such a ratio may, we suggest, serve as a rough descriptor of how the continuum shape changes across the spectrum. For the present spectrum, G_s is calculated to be 1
